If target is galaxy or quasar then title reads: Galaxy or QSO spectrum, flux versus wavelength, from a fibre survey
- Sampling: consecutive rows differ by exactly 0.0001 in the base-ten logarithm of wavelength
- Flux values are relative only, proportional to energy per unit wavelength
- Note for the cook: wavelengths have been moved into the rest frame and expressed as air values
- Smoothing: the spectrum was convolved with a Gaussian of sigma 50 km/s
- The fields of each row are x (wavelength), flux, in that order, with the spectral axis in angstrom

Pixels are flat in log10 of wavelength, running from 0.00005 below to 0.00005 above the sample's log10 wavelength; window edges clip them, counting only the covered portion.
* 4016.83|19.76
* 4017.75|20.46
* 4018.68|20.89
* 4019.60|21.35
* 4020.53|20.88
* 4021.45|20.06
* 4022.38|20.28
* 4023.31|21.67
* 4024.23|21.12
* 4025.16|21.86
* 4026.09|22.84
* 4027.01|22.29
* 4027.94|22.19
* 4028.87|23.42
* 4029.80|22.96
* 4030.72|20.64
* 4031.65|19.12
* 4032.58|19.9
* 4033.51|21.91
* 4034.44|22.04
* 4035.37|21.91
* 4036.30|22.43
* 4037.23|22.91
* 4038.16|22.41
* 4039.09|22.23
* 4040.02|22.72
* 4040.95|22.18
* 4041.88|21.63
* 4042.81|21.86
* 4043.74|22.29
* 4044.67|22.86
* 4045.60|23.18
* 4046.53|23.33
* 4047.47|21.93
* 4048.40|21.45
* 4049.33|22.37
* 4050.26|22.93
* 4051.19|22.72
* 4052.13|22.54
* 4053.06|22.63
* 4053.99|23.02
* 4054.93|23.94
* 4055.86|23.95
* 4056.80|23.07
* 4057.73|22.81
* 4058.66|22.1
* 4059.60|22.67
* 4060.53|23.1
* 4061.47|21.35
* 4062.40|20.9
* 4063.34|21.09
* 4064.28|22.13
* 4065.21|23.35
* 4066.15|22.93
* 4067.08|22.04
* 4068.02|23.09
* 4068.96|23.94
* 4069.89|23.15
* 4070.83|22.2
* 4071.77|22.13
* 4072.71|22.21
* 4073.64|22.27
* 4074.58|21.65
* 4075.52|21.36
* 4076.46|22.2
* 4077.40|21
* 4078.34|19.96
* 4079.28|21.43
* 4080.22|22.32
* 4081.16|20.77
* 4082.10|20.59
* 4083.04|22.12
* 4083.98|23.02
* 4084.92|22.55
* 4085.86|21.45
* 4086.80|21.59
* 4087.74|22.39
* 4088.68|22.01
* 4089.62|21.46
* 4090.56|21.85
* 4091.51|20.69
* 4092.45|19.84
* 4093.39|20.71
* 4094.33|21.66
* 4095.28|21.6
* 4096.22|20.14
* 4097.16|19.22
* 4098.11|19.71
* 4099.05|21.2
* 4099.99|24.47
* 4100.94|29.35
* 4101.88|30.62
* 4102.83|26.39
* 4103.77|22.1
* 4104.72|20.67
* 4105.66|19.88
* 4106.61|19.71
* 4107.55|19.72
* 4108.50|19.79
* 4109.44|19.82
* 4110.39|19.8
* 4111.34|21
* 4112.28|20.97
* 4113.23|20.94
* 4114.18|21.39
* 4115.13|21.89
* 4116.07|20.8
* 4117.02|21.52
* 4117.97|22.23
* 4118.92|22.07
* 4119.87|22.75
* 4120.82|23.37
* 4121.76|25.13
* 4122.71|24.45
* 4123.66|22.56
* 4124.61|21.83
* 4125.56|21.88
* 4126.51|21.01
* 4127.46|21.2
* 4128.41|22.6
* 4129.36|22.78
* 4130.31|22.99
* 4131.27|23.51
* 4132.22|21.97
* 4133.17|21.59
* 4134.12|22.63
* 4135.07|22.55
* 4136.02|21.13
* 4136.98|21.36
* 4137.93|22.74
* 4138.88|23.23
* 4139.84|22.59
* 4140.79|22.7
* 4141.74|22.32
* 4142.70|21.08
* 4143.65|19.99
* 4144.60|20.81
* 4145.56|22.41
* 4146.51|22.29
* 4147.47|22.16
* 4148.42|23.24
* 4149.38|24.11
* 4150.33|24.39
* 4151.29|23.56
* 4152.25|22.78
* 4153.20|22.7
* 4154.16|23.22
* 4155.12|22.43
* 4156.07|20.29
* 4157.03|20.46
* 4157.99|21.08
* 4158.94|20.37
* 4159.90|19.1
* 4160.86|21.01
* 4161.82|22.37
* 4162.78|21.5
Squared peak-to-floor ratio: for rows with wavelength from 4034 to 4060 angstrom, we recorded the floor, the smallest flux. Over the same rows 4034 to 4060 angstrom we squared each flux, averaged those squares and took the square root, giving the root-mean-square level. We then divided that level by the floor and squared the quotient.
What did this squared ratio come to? 1.11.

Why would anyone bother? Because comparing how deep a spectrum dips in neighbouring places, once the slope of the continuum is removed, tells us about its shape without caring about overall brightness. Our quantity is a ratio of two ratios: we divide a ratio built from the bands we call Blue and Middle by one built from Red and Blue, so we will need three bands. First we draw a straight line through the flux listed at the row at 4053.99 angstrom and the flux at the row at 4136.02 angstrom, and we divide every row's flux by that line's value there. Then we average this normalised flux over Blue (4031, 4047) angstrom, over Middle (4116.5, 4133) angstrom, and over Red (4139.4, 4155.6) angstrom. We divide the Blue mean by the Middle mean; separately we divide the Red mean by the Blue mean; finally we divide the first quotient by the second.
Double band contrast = 0.78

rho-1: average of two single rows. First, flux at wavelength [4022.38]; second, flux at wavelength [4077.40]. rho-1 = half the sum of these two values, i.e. 20.6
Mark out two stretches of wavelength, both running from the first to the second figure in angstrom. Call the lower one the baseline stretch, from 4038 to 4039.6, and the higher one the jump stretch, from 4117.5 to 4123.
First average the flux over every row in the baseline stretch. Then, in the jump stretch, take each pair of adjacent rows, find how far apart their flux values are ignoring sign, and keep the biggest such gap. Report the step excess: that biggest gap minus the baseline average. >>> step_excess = -20.6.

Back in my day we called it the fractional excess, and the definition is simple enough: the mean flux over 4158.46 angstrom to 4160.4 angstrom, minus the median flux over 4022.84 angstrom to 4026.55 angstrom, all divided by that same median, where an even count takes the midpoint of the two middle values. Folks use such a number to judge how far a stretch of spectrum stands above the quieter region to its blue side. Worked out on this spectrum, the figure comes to -0.09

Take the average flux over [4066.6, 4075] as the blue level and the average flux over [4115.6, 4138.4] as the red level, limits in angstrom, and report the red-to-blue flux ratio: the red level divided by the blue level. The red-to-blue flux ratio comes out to 0.99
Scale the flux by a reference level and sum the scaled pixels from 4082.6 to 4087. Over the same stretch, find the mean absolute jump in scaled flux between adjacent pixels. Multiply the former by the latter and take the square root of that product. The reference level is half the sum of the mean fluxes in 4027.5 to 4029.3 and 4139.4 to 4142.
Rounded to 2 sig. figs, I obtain 0.37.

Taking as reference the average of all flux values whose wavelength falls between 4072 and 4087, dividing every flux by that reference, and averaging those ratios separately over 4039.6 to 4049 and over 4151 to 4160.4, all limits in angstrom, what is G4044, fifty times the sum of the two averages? 101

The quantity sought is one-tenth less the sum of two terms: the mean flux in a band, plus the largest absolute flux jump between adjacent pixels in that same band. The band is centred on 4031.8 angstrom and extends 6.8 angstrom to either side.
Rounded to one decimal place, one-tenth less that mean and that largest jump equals -24.1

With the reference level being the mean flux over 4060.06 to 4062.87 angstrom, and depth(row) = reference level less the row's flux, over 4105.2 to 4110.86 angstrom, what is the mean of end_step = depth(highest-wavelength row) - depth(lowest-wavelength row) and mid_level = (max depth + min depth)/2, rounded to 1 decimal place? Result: 1.0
